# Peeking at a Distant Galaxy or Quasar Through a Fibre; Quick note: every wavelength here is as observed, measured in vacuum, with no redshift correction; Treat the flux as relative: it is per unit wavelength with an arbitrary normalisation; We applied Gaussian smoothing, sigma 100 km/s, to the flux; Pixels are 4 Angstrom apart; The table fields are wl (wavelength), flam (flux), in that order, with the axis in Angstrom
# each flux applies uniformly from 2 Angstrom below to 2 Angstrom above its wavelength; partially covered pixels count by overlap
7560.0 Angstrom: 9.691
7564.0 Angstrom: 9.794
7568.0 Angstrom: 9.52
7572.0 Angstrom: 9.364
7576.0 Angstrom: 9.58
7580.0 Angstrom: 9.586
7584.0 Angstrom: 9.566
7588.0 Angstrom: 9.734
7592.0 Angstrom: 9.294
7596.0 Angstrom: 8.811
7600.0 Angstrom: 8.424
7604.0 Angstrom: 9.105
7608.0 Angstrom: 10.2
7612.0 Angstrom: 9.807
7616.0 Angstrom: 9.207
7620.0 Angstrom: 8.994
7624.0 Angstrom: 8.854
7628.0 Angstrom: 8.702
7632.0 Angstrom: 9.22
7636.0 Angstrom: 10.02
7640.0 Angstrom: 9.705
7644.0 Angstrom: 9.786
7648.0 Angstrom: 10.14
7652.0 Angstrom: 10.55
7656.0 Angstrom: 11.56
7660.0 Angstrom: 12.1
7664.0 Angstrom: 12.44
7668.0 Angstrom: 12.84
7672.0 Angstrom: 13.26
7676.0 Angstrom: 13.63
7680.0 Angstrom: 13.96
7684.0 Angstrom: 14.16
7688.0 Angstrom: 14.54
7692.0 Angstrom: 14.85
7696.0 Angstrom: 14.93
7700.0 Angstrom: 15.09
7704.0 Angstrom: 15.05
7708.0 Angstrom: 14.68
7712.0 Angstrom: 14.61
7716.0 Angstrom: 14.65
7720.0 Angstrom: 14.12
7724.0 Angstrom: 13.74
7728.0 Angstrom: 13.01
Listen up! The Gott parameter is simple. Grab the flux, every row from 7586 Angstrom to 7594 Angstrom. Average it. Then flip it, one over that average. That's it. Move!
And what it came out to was 0.11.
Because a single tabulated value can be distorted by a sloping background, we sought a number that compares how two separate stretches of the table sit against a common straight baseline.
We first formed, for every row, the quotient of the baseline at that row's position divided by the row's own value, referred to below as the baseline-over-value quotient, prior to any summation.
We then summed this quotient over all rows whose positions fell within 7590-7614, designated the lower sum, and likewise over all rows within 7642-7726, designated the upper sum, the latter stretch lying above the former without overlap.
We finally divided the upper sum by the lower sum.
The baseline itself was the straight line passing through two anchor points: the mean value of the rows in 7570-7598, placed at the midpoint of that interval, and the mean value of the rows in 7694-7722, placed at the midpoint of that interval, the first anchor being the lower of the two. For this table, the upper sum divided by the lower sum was 3.3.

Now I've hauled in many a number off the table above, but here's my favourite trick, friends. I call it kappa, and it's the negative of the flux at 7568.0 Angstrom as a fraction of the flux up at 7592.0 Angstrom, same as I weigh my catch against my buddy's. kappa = -1.02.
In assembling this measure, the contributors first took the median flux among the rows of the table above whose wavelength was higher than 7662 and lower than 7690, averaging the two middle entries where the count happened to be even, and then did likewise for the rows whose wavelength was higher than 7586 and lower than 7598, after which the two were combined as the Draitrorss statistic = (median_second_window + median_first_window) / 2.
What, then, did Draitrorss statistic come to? 11.5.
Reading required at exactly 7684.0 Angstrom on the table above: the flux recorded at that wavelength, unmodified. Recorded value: 14.16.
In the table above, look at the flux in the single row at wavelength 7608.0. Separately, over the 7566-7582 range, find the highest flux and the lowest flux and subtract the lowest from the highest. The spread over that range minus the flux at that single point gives -10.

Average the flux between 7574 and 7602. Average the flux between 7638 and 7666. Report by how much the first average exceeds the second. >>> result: -1.6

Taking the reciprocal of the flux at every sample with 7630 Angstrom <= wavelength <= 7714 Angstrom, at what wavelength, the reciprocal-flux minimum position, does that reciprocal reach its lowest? 7700.0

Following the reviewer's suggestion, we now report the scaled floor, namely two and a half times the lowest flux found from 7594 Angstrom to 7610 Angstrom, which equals 21.1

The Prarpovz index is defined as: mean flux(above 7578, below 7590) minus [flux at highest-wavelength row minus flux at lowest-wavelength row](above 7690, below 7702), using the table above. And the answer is 9.4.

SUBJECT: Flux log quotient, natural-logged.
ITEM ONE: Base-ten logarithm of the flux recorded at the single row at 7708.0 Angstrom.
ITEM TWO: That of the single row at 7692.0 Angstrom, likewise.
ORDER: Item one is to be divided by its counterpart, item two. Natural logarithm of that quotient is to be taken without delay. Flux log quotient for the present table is 0.00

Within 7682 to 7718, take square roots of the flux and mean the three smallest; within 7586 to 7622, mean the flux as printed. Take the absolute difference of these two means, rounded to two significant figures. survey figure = 5.5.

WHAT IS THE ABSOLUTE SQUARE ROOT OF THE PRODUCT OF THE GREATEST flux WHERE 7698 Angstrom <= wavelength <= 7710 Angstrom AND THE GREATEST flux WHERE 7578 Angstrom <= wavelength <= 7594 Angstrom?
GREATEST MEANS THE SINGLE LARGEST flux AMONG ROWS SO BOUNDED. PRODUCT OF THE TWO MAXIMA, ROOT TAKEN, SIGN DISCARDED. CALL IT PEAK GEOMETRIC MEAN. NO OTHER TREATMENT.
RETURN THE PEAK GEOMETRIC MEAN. 12.1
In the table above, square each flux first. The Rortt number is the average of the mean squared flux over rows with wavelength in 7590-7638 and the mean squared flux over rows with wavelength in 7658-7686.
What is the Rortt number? 130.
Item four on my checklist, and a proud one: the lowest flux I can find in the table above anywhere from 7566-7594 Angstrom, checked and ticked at 9.294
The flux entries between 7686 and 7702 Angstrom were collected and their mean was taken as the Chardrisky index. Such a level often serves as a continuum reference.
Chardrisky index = 14.9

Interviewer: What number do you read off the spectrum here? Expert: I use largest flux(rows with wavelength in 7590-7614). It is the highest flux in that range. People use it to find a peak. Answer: 10.2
